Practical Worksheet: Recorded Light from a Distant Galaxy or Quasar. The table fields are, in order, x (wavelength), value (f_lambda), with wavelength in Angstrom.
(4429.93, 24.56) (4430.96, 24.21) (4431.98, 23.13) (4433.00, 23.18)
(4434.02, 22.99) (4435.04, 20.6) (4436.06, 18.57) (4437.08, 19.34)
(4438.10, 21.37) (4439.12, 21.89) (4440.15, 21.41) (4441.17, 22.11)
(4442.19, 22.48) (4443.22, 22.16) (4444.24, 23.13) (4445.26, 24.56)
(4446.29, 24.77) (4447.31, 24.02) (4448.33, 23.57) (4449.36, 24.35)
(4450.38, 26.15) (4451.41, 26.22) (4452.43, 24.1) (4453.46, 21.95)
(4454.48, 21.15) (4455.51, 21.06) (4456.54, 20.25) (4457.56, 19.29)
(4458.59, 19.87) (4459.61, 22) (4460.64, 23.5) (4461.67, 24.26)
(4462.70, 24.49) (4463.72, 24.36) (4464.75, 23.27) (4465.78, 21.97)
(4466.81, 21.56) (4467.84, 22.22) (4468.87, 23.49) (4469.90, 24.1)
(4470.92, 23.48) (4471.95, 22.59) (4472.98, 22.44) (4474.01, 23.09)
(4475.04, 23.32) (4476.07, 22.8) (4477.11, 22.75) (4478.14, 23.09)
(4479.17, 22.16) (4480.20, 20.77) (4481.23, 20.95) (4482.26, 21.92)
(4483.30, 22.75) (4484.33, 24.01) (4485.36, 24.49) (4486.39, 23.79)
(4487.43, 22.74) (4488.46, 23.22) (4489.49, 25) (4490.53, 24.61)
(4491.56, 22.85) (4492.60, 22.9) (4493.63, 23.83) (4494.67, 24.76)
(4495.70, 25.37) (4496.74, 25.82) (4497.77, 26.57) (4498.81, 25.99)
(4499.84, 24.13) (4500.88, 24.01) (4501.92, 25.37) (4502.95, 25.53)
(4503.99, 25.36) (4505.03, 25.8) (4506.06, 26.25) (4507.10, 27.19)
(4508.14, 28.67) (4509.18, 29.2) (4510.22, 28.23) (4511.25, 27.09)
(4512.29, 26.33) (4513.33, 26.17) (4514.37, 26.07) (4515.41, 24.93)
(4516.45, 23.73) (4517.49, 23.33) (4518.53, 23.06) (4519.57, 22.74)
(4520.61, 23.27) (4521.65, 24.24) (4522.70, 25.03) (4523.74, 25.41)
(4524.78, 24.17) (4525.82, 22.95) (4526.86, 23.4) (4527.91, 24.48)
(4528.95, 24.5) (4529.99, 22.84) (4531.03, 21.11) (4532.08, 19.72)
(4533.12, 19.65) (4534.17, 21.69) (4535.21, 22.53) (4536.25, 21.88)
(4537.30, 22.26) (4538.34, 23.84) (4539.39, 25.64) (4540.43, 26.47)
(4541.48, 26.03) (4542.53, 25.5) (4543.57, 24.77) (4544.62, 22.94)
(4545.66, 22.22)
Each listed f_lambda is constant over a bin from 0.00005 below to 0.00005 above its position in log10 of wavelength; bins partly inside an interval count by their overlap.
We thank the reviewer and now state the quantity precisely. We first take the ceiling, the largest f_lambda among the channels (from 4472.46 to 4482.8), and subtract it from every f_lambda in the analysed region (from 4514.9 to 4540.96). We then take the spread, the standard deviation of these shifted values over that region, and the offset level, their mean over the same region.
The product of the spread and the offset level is 0.0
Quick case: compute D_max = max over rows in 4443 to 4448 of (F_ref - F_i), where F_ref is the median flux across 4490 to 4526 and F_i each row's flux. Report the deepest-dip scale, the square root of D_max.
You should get 1.79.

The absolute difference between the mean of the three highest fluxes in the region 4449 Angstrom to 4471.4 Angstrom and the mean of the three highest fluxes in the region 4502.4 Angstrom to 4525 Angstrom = 3.1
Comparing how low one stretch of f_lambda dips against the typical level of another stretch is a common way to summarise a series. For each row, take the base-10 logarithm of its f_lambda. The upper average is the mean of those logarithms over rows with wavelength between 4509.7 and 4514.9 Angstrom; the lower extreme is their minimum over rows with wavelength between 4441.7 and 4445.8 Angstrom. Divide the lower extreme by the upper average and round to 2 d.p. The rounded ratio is 0.94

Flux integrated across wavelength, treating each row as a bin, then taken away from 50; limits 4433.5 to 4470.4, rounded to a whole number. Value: -783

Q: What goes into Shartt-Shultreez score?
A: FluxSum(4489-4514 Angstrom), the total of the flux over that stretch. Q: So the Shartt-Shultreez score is 617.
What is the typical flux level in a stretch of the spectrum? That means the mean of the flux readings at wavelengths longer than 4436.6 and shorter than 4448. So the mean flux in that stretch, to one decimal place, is 22.5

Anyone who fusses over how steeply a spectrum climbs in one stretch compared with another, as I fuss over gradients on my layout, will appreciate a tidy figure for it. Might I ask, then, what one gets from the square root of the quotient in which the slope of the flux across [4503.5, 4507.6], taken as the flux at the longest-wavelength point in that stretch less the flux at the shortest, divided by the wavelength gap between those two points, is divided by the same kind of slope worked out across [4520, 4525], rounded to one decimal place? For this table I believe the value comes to 1.7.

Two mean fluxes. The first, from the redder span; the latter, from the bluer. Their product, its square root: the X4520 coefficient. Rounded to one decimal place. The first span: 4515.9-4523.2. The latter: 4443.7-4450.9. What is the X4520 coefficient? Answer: 24.0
